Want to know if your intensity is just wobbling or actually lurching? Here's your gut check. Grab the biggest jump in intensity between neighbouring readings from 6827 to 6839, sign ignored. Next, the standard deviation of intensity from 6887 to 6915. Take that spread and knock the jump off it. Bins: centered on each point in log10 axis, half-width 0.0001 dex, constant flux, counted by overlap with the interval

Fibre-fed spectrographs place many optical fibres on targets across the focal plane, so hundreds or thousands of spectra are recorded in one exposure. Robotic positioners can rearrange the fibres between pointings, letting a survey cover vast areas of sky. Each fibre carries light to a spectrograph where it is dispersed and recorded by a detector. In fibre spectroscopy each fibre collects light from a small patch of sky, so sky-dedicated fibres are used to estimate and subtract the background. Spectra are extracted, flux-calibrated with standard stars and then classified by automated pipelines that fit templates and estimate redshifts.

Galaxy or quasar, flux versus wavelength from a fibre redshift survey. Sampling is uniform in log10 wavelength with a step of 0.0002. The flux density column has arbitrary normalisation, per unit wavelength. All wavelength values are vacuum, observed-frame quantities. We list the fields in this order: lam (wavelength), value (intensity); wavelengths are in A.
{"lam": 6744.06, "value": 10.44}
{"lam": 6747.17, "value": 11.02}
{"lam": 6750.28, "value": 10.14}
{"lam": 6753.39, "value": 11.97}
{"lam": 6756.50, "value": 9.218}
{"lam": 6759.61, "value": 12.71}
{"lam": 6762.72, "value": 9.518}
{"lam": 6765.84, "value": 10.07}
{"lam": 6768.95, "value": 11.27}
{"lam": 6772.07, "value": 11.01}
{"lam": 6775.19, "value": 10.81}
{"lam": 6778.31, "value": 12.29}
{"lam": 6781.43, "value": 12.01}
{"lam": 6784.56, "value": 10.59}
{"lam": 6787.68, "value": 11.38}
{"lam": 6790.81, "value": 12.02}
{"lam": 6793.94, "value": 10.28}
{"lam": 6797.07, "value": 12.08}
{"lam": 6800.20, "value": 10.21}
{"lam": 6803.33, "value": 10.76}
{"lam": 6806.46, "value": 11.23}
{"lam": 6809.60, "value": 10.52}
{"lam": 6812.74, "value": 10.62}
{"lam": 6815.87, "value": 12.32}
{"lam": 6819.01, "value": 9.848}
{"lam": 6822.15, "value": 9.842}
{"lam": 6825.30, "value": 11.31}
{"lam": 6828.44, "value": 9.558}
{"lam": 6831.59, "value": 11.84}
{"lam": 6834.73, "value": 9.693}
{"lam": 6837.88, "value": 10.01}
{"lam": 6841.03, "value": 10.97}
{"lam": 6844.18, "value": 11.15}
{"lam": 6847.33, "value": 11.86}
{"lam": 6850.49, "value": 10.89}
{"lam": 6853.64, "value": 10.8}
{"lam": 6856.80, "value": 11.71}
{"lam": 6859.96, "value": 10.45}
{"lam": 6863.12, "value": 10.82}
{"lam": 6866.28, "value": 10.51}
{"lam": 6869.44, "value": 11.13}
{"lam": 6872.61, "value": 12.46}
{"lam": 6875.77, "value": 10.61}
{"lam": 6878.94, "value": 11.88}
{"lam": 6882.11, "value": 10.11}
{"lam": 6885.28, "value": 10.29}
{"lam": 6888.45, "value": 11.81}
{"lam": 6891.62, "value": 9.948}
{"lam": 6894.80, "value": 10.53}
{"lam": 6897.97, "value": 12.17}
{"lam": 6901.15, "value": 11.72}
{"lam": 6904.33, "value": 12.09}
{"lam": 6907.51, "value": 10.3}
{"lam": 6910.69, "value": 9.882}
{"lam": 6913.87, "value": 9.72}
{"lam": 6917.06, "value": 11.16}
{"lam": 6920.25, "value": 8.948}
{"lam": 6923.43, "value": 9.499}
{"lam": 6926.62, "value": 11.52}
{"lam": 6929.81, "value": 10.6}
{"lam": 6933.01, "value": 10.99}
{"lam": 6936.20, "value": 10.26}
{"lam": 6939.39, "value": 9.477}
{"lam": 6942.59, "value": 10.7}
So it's -1.3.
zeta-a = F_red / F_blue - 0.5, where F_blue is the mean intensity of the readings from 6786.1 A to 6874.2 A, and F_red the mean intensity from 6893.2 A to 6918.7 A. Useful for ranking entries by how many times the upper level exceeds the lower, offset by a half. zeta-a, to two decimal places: 0.50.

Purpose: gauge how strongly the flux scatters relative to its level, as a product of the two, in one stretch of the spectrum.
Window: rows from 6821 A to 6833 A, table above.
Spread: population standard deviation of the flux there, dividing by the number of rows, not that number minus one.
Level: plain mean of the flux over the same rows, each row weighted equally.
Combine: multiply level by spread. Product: 10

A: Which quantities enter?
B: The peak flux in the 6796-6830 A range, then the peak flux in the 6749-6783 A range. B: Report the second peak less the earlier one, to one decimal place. 0.4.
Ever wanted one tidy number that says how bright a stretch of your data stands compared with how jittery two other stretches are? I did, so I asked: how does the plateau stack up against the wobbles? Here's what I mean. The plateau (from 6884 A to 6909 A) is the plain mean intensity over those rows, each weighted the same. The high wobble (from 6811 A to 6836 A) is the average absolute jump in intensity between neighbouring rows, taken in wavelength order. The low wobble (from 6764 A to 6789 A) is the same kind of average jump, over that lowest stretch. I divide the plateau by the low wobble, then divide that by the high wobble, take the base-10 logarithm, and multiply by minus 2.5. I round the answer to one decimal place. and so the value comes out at -2.3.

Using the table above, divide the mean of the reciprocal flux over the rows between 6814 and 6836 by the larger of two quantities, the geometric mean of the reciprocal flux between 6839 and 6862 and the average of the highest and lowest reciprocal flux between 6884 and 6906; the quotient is 1.04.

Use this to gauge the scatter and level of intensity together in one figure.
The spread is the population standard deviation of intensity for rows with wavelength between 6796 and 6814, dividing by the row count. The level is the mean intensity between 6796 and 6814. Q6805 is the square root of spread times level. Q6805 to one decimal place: 2.6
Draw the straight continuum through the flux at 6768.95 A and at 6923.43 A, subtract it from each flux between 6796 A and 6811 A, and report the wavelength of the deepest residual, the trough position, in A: 6800.20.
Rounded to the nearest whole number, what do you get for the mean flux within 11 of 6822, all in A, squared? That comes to 116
